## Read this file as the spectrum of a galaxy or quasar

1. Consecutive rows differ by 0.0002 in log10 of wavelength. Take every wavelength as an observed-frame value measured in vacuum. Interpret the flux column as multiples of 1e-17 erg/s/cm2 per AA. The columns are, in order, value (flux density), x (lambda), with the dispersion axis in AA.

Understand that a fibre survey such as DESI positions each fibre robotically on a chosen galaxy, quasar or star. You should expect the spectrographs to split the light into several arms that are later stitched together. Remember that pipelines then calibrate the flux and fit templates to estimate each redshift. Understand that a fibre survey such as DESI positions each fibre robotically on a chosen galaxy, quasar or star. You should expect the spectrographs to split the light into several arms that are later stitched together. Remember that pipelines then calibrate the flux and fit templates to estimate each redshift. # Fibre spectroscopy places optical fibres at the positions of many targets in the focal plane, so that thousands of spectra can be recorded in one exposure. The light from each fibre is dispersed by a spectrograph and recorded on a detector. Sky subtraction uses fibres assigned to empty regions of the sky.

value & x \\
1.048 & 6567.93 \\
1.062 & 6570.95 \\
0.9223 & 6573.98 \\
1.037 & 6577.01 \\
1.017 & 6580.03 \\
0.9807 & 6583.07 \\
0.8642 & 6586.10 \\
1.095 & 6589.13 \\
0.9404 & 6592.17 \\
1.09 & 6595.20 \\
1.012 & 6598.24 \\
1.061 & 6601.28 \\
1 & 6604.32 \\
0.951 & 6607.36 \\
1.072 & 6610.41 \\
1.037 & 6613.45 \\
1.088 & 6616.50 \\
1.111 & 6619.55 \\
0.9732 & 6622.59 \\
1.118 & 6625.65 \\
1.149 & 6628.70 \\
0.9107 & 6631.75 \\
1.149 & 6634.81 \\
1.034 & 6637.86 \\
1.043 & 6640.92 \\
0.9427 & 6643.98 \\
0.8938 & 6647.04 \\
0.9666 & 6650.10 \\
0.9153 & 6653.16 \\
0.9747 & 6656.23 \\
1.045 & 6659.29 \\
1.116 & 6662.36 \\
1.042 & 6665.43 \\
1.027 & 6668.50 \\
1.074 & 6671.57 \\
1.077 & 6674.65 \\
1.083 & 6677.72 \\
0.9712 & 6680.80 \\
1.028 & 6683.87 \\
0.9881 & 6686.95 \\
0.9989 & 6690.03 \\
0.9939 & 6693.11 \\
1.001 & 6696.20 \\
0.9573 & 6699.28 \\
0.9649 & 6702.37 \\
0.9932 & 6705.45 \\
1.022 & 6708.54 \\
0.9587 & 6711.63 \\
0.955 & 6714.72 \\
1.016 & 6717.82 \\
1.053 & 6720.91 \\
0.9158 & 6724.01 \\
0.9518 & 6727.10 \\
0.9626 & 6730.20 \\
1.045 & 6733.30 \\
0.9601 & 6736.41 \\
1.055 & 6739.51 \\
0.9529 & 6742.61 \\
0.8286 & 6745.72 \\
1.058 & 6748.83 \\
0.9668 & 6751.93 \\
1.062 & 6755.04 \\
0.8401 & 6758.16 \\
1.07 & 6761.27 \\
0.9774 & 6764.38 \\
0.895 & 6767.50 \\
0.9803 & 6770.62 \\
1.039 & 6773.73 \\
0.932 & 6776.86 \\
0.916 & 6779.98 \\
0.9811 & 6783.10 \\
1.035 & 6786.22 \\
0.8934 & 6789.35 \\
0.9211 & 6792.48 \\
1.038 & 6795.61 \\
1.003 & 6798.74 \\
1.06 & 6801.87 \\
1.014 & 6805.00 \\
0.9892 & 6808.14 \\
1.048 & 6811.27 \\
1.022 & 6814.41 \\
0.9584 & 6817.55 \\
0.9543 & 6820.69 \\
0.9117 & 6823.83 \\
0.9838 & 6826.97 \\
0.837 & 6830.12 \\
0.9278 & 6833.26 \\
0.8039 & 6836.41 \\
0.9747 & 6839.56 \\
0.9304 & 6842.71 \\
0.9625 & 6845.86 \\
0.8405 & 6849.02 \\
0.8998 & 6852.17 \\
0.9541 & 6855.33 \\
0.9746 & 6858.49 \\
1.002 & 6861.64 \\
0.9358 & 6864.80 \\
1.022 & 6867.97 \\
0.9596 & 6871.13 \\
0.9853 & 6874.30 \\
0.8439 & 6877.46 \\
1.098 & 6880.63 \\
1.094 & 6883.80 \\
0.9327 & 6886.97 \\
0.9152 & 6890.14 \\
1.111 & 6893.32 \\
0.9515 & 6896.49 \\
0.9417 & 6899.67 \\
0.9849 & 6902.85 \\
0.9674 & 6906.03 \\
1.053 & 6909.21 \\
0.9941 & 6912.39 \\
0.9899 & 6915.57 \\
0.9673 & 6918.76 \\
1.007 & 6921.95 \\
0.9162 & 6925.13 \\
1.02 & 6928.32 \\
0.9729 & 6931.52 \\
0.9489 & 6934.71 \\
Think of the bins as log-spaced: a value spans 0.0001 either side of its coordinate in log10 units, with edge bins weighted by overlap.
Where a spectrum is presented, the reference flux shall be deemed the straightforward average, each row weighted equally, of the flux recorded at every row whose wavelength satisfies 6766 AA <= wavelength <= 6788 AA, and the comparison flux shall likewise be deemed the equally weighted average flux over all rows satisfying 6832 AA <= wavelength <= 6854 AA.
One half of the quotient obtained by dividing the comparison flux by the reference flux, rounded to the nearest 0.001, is 0.468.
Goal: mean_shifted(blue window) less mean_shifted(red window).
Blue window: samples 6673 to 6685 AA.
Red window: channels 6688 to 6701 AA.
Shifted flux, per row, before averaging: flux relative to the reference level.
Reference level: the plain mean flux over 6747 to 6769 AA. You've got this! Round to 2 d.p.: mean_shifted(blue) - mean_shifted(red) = 0.05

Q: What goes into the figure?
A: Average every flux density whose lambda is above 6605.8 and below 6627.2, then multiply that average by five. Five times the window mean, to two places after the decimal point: 5.25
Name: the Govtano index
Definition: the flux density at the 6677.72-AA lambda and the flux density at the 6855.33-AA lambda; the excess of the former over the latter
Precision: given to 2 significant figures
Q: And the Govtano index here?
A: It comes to 0.13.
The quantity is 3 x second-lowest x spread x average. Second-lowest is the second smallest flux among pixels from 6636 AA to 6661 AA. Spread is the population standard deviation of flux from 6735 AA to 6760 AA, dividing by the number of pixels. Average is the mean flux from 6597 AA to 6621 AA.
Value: 0.25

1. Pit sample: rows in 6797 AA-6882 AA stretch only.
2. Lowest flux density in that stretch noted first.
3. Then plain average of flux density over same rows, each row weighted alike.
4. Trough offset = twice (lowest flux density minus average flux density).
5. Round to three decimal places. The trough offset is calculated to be -0.310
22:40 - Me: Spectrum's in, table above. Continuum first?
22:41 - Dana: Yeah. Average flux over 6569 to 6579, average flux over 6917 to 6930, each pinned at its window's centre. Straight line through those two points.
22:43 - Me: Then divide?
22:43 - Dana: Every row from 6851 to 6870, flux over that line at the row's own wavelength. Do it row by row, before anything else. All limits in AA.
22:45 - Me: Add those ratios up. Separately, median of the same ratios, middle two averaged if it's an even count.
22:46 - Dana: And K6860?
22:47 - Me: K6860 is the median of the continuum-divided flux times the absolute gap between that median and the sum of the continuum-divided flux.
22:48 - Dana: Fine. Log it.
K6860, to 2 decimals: 4.81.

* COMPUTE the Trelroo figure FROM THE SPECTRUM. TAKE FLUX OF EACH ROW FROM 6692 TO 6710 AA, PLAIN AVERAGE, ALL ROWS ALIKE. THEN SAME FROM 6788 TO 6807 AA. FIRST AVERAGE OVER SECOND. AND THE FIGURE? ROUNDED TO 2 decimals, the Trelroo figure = 1.00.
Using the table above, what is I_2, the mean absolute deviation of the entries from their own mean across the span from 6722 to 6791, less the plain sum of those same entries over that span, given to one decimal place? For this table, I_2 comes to -21.3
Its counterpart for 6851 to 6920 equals -21.5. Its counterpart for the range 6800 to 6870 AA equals -21.0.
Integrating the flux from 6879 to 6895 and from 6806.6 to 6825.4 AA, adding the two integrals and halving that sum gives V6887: 17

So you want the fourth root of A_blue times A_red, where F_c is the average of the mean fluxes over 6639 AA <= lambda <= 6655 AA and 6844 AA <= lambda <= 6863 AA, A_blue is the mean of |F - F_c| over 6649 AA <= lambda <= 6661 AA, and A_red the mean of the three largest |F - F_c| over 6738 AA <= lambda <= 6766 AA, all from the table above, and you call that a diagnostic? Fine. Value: 0.27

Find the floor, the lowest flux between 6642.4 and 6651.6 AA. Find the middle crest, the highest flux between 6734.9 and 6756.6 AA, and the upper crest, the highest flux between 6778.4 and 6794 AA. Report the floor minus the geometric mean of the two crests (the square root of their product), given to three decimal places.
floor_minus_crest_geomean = -0.155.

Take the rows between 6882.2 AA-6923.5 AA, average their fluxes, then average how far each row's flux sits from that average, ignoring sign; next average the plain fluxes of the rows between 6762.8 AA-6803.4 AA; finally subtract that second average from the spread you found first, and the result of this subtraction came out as -0.93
